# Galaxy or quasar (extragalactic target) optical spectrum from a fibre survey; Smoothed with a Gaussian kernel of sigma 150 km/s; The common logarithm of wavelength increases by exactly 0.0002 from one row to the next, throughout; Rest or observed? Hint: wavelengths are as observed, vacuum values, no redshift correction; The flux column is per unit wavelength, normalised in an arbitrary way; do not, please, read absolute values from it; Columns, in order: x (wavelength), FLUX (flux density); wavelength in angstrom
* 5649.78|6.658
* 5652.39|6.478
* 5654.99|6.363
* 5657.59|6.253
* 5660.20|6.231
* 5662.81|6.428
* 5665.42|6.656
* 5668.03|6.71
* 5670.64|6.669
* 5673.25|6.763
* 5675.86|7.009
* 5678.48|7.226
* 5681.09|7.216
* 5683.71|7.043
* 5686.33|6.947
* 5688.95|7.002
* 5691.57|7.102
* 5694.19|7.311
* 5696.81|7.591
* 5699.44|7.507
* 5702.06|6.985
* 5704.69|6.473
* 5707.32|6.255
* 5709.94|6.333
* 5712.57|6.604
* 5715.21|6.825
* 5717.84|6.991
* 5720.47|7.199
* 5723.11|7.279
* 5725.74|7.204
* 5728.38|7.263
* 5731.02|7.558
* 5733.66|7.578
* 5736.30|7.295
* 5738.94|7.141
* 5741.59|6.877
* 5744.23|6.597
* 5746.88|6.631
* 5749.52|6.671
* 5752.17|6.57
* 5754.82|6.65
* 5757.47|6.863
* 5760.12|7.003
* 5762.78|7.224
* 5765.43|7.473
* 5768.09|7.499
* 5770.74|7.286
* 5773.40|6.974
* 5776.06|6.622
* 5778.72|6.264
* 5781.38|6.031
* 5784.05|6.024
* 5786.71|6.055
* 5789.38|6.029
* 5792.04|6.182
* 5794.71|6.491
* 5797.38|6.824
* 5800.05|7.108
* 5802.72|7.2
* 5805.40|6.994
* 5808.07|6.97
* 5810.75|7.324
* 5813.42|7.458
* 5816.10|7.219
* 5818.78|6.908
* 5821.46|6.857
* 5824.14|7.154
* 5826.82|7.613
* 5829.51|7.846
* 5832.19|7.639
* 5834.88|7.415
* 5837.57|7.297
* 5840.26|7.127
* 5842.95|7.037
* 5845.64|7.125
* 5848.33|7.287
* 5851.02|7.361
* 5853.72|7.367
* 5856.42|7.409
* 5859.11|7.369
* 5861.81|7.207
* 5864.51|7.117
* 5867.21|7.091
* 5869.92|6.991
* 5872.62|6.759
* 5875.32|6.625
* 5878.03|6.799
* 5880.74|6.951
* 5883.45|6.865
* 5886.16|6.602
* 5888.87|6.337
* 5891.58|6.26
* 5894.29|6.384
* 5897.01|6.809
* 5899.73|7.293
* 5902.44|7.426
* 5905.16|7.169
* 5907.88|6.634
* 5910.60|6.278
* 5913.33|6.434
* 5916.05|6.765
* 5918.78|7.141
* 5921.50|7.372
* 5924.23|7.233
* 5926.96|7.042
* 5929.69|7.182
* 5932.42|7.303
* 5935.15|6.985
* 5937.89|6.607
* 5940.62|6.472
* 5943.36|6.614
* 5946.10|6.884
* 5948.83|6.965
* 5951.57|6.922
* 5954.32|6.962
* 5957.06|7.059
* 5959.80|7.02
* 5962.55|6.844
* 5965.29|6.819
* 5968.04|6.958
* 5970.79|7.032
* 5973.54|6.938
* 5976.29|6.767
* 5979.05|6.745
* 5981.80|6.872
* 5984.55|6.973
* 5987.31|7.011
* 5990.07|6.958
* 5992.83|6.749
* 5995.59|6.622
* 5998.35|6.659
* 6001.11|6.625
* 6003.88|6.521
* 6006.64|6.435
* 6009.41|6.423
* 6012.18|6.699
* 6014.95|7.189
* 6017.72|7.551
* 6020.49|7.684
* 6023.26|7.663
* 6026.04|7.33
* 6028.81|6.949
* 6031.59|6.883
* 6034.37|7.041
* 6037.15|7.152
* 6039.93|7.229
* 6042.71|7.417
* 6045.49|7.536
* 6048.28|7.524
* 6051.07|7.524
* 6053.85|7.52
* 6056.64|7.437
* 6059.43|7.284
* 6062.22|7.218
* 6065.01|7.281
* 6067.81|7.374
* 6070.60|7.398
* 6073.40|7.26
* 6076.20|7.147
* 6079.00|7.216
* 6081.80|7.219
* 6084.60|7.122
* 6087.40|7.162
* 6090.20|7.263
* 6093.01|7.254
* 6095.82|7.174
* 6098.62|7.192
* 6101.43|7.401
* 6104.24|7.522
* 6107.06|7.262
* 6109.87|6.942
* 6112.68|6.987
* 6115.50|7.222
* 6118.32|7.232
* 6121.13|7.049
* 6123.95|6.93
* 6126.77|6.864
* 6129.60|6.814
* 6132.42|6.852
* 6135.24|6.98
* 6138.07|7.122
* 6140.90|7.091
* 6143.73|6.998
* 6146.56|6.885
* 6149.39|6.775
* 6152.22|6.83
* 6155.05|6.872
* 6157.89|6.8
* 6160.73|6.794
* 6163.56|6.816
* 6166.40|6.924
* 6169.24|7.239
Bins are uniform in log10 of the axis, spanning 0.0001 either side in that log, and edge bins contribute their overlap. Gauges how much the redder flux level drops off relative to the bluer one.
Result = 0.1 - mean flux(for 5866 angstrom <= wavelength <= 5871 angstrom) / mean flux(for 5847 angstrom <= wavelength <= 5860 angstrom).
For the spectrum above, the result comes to -0.86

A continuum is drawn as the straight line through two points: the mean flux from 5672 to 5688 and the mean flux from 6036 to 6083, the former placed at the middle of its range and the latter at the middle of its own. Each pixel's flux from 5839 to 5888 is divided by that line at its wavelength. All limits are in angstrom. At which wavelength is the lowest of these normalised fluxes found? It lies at 5886.16 angstrom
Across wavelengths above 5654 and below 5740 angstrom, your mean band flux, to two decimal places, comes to 6.94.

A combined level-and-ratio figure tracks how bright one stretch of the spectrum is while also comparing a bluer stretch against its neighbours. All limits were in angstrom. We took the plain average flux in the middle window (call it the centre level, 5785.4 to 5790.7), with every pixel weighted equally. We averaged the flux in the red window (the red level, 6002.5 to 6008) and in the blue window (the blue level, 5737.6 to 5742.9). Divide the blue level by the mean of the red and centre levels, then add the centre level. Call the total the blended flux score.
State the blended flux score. 7.16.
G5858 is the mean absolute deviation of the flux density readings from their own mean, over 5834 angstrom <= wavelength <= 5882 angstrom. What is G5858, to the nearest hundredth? 0.19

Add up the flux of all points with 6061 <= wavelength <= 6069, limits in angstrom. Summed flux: 21.9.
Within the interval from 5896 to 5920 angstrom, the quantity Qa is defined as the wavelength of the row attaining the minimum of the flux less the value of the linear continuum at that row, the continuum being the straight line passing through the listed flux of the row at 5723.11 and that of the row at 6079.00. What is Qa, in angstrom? 5910.60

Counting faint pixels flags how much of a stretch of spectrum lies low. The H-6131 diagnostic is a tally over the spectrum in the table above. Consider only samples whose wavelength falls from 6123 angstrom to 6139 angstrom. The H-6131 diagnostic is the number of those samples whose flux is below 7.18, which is 6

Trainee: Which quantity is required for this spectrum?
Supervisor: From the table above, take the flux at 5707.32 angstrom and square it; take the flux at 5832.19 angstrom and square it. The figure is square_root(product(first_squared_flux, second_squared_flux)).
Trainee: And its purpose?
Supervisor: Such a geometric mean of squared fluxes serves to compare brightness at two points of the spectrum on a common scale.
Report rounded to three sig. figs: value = 47.8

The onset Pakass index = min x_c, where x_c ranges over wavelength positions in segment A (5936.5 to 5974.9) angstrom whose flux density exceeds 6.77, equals 5946.10 angstrom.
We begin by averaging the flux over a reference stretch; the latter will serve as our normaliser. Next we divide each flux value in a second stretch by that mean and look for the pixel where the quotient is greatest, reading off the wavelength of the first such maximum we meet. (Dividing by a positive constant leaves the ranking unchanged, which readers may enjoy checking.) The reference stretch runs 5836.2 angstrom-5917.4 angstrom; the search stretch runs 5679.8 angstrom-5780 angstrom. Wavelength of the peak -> 5696.81 angstrom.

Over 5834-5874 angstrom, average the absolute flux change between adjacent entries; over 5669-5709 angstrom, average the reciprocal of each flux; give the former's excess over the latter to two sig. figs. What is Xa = -0.043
